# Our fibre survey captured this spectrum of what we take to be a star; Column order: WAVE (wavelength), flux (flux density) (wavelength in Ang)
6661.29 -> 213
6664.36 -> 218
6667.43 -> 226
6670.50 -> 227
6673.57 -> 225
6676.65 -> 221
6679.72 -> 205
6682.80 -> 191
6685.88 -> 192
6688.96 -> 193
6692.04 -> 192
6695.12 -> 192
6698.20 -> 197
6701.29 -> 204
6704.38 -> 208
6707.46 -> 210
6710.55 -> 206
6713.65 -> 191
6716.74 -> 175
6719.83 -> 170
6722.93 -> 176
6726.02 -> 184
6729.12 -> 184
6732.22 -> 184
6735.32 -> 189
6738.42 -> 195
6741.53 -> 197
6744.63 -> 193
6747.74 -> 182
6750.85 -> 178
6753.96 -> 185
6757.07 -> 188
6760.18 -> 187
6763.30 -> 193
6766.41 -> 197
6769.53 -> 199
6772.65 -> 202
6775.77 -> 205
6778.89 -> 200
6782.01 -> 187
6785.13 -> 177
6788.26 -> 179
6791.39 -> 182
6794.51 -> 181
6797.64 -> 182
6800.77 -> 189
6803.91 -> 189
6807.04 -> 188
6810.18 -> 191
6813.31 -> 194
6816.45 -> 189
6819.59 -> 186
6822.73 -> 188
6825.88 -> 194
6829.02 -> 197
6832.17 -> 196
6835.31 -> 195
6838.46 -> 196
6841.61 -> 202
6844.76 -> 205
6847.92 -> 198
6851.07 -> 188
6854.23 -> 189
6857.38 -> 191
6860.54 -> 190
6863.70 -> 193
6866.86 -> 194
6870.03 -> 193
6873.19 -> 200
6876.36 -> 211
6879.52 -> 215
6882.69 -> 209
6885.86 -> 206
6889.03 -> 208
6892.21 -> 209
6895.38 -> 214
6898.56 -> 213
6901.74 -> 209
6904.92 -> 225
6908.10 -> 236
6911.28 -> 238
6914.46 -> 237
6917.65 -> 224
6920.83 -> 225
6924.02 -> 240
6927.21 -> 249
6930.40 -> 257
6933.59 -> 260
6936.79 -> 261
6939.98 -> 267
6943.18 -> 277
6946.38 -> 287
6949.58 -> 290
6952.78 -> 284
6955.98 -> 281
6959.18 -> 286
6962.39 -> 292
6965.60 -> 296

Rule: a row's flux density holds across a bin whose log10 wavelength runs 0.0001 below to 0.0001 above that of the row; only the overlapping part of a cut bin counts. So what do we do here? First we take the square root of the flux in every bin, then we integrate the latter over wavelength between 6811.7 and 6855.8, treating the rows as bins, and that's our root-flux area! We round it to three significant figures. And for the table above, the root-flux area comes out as 614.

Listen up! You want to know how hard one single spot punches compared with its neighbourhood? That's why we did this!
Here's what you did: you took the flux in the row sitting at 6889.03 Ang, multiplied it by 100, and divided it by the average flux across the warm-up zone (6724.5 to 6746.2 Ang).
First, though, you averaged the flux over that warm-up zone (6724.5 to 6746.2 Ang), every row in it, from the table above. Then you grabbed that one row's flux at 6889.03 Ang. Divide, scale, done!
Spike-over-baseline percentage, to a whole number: 110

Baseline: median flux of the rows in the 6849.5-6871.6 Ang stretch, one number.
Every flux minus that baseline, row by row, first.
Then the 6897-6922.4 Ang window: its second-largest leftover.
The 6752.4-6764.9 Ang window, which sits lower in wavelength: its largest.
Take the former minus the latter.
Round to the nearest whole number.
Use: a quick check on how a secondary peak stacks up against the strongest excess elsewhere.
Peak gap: 44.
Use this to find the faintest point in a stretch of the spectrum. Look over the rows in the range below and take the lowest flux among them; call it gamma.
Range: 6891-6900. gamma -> 209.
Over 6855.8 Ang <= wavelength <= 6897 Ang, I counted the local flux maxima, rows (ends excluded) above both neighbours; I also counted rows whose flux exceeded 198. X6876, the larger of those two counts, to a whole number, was 8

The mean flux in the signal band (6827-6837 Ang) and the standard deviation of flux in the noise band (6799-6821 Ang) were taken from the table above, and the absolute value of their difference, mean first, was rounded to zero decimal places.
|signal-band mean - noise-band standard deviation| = 194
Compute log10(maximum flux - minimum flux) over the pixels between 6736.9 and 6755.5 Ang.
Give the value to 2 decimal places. 1.28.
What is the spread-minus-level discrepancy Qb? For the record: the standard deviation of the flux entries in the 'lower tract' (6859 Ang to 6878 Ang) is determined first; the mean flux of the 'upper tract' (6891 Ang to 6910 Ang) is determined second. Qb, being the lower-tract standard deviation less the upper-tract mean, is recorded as -211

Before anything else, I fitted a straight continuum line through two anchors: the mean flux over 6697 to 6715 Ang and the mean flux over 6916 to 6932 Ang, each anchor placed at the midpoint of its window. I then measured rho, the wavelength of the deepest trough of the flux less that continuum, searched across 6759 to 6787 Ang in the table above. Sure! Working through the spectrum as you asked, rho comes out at 6785.13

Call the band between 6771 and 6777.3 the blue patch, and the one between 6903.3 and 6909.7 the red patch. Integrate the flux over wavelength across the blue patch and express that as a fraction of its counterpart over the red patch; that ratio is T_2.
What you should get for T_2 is 0.87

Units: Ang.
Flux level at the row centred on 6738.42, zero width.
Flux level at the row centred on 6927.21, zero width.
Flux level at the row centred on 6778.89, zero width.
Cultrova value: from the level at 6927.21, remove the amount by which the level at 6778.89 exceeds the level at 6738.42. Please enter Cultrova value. 244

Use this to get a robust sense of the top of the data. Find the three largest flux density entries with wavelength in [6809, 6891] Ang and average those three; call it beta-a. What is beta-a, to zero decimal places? 212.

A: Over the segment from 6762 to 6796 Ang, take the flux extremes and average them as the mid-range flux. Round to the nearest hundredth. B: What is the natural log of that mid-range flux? 5.25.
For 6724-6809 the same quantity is 5.25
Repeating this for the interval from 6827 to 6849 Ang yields 5.30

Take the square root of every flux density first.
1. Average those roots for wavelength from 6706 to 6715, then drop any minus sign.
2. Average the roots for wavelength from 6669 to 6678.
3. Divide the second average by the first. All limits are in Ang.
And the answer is 1.05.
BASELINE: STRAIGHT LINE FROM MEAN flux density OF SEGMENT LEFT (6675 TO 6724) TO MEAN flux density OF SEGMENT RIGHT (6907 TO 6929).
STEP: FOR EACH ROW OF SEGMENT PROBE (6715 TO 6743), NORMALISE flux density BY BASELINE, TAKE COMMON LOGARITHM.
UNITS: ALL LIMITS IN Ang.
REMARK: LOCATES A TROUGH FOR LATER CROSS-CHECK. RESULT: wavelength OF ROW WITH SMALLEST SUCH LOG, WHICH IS 6719.83 Ang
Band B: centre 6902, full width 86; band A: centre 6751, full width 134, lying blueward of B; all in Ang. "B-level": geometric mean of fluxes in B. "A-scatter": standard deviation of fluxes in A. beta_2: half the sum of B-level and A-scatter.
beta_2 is 116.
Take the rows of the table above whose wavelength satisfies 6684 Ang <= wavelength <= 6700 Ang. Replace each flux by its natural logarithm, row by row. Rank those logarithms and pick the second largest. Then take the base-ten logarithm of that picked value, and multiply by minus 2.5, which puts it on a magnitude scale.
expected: -1.803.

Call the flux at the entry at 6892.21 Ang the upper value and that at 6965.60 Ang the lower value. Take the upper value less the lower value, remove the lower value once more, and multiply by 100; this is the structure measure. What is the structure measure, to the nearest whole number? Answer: -38300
